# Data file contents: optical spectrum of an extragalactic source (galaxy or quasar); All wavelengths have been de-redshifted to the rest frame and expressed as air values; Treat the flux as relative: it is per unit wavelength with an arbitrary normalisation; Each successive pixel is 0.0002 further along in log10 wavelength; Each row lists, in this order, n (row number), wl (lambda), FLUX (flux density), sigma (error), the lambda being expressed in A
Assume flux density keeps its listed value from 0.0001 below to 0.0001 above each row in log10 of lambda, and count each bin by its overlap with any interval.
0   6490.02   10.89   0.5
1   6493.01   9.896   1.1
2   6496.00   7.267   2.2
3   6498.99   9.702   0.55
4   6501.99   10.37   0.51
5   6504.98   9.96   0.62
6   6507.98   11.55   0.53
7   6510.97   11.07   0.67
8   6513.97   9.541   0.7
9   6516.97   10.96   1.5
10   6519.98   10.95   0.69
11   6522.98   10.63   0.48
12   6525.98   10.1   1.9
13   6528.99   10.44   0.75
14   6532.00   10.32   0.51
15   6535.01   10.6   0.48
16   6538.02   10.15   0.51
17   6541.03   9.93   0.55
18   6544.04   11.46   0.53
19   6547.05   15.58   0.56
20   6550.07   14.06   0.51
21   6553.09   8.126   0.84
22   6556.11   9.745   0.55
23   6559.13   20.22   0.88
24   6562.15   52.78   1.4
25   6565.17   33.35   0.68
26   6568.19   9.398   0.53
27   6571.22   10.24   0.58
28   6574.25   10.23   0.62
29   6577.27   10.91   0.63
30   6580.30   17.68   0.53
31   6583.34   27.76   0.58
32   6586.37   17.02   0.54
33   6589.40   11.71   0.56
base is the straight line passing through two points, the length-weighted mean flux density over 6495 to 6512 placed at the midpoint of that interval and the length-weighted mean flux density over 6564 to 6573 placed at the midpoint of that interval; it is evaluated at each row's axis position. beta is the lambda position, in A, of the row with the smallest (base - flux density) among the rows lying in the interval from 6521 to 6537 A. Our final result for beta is 6522.98 A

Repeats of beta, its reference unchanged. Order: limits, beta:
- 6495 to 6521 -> 6507.98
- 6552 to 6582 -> 6562.15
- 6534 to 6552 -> 6547.05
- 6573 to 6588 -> 6583.34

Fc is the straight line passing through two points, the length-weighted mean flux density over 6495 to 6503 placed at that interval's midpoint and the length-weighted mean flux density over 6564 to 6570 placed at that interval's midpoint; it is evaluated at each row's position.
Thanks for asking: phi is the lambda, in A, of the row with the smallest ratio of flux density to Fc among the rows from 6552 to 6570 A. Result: 6553.09 A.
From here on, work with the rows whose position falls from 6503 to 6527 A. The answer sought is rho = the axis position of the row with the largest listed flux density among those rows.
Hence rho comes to 6507.98 A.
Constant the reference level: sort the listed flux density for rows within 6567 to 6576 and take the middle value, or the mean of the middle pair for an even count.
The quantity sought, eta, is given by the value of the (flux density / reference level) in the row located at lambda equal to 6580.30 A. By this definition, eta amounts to 1.73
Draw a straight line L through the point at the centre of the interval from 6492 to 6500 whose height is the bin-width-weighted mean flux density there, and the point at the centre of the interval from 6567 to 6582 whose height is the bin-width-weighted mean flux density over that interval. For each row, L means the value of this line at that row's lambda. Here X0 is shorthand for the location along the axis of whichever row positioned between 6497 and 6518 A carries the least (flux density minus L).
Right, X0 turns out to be 6513.97 A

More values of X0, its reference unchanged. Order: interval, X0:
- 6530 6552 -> 6541.03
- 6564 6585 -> 6568.19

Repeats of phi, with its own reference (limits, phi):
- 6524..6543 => 6541.03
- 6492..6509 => 6496.00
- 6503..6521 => 6513.97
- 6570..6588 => 6574.25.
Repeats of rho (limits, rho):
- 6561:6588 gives 6562.15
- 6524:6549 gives 6547.05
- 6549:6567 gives 6562.15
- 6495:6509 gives 6507.98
